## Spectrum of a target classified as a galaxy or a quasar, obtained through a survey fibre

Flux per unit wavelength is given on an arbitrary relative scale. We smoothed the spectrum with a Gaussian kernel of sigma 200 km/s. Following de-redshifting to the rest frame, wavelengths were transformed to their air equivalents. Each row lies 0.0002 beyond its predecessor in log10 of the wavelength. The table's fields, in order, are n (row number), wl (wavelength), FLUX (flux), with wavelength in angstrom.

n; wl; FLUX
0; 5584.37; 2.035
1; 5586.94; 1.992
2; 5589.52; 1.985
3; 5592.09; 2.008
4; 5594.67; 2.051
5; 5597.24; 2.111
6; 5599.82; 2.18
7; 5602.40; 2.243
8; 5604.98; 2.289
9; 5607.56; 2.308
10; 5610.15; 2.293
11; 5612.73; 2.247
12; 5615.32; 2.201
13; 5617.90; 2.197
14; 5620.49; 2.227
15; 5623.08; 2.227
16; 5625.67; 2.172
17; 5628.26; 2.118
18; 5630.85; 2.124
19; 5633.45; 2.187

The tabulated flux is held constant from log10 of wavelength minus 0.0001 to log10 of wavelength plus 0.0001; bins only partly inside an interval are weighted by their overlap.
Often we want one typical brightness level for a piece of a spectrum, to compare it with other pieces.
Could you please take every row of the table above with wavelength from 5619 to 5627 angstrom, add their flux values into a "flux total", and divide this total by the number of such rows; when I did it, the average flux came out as 2.21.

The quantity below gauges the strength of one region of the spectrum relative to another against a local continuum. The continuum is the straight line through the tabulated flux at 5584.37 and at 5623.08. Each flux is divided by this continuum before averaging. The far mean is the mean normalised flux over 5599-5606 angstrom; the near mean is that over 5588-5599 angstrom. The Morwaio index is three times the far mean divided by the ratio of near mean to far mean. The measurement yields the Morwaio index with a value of 3.39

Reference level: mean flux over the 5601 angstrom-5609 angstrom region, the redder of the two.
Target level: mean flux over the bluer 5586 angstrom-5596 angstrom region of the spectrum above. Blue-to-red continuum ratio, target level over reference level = 0.88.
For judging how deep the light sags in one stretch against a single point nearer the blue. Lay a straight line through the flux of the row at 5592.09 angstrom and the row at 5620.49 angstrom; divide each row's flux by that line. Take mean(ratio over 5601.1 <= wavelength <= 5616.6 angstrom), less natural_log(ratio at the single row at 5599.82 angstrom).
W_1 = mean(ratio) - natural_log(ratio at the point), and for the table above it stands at 1.01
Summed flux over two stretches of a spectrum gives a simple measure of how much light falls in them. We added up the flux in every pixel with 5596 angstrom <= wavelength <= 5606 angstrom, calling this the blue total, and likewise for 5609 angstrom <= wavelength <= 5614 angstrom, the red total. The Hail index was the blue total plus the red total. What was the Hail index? 13.4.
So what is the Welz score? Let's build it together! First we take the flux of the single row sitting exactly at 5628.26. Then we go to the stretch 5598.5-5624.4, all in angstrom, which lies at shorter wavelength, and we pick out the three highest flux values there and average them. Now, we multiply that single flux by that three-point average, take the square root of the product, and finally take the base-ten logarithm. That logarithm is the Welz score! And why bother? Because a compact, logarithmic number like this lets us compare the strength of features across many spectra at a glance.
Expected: 0.344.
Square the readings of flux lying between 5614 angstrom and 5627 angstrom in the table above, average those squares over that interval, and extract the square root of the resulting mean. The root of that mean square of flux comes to 2.205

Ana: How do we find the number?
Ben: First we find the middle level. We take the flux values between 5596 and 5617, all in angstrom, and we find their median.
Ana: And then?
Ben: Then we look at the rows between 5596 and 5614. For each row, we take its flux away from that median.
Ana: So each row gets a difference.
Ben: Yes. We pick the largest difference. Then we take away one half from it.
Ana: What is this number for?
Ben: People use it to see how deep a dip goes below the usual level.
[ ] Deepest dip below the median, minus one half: -0.37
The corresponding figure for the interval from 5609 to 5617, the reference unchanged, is -0.46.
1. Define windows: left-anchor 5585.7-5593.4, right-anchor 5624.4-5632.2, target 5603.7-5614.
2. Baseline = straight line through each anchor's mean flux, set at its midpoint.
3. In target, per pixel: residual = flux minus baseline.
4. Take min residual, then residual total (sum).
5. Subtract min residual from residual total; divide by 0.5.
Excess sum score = 1.4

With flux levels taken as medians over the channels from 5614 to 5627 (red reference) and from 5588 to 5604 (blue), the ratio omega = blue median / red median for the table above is 0.95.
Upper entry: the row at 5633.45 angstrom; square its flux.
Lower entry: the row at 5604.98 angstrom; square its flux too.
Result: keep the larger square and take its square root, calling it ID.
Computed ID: 2.29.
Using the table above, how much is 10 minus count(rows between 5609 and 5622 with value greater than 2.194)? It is 5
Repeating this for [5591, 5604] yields 9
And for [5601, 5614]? 5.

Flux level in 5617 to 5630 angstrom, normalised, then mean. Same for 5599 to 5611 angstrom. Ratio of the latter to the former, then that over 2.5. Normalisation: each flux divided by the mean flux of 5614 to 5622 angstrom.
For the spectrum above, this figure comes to 0.41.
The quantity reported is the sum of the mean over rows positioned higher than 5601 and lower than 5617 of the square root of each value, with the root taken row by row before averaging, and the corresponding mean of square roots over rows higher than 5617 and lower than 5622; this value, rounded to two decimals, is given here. 2.99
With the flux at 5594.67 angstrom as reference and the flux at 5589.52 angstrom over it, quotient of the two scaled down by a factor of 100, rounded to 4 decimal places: 0.0097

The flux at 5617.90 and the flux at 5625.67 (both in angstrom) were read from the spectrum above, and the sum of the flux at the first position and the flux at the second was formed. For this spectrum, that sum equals 4.37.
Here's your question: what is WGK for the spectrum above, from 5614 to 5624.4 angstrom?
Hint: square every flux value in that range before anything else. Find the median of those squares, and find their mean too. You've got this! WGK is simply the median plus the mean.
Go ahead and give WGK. 9.8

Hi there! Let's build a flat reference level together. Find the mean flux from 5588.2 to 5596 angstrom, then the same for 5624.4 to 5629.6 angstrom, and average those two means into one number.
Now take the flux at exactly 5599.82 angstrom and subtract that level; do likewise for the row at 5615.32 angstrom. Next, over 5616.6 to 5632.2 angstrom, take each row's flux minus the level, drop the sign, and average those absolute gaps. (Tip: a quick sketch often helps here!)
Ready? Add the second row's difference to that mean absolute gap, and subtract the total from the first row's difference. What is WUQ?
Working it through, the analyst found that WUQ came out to -0.12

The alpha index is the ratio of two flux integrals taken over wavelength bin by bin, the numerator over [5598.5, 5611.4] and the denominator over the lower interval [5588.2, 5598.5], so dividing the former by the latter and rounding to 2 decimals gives 1.39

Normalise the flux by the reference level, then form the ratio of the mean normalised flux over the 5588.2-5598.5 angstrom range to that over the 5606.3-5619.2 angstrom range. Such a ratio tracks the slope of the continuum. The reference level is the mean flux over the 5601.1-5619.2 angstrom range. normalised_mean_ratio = 0.91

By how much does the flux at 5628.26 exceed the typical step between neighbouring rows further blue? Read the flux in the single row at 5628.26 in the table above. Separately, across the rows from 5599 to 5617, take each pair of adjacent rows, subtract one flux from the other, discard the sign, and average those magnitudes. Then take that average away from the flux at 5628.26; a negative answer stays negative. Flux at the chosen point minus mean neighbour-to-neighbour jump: 2.08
